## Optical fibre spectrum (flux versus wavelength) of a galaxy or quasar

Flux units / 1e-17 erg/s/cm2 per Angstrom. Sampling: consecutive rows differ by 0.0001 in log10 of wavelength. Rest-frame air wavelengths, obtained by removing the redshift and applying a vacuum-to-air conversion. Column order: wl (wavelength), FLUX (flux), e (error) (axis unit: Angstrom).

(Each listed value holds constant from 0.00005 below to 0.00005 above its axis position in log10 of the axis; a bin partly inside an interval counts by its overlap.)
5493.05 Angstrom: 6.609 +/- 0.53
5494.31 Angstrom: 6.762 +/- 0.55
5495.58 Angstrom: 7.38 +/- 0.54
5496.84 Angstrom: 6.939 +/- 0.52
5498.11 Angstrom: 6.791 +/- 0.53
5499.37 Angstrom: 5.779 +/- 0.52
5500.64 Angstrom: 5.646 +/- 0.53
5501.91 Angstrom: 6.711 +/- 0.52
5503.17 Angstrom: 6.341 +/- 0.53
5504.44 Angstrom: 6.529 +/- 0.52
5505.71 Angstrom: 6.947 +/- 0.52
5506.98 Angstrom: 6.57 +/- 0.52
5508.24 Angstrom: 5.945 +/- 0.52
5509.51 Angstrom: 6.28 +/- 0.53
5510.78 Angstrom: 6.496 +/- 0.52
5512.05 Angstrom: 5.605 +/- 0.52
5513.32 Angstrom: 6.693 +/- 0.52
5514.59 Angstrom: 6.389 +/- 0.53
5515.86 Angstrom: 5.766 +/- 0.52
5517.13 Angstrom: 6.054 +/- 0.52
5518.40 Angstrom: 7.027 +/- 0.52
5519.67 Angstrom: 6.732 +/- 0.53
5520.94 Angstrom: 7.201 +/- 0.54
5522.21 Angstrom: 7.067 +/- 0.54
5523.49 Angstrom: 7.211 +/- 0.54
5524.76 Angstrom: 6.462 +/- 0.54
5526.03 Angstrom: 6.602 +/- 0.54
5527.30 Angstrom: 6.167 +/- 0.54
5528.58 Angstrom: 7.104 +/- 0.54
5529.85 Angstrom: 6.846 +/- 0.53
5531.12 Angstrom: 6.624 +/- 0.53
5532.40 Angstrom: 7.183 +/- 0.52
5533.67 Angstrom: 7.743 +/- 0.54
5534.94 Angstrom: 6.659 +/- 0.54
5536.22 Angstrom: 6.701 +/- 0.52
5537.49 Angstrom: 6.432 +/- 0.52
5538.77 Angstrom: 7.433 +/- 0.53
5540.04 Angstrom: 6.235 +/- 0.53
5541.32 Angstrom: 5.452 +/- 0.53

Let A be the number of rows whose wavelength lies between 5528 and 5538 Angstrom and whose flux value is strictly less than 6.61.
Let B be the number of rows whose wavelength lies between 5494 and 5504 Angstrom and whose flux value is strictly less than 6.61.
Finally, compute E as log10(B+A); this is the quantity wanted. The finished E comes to 0.60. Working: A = 1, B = 3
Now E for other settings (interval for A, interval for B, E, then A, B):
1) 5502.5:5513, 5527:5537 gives 0.90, 7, 1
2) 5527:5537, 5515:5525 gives 0.60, 1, 3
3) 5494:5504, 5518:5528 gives 0.78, 3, 3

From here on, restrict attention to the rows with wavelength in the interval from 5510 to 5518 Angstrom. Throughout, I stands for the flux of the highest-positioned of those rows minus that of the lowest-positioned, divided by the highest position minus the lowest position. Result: -0.070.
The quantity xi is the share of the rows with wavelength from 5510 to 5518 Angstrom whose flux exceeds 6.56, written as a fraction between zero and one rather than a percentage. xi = 0.17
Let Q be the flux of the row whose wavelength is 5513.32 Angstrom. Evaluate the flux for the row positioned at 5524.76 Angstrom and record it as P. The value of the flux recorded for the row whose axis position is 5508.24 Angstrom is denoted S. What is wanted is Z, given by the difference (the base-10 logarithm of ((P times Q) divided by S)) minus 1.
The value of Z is -0.14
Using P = 6.462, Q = 6.693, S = 5.945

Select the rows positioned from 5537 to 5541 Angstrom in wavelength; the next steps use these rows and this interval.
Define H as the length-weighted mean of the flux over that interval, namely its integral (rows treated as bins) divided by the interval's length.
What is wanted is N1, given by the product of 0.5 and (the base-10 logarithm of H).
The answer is 0.410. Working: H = 6.60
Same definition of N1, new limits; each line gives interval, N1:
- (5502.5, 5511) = 0.405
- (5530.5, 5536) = 0.423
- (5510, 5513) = 0.393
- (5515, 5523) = 0.411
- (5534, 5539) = 0.417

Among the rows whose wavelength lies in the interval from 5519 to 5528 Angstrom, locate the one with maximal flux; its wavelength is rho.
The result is 5523.49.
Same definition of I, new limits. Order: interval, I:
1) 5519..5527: -0.020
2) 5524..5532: 0.025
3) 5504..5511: -0.005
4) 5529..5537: -0.023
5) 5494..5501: -0.176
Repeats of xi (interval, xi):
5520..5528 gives 0.67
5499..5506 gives 0.33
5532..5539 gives 0.83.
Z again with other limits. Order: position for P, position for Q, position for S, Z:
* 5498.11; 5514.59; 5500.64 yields -0.11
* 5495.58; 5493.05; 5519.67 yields -0.14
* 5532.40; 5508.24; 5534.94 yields -0.19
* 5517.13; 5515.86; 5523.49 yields -0.32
